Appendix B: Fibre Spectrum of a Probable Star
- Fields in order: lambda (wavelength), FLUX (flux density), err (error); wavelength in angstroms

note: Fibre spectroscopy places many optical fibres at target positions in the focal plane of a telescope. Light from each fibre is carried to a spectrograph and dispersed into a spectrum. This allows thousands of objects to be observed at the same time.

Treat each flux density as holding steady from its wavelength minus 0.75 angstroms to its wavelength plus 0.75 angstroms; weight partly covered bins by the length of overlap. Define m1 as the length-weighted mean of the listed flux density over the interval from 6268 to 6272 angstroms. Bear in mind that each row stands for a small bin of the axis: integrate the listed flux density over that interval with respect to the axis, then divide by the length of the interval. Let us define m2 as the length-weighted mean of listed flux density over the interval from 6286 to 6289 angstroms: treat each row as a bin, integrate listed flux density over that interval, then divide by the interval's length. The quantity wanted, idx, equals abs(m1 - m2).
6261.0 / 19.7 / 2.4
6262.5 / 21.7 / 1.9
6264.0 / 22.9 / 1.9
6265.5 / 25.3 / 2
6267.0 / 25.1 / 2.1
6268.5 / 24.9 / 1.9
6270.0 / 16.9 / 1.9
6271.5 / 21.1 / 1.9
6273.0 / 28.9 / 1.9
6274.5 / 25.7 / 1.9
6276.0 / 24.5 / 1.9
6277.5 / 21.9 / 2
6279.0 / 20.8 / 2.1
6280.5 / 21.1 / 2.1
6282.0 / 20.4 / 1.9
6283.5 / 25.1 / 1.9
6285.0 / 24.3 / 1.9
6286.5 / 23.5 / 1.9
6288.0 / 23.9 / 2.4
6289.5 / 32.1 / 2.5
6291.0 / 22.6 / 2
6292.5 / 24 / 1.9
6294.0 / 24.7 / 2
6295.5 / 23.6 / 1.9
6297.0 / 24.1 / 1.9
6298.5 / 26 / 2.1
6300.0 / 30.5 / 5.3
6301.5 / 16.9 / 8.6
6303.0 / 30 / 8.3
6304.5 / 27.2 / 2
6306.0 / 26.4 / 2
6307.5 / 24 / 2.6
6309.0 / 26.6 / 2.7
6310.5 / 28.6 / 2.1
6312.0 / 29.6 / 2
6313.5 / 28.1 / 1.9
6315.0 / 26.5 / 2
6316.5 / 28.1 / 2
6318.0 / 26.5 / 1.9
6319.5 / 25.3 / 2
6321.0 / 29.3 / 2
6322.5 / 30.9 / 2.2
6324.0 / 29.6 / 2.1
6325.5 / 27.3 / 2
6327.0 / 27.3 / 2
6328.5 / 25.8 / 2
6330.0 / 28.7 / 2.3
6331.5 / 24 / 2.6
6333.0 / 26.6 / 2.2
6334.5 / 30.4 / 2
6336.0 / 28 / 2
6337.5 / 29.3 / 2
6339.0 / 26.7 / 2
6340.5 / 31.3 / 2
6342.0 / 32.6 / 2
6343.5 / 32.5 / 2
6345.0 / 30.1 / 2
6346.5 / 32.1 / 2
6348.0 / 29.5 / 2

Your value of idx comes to 3.7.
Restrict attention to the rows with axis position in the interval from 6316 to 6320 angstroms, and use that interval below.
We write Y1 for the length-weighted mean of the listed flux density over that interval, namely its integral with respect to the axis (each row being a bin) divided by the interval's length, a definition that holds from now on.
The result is 26.6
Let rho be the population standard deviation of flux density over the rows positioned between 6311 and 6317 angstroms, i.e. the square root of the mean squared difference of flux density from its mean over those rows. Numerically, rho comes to 1.1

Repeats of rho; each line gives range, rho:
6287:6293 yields 3.8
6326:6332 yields 1.7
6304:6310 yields 1.2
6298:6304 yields 5.5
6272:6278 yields 2.5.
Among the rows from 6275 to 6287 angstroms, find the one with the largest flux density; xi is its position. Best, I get 6283.5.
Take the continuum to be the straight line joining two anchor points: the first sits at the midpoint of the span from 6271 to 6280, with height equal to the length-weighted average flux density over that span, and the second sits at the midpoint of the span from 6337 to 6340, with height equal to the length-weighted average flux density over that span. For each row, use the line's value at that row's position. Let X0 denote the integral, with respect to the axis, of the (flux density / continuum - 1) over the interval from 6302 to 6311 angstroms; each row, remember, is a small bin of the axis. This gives 0.3 angstroms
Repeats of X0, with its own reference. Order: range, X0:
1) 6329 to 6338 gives 0.0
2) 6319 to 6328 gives 0.4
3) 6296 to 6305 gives 0.0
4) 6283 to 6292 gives 0.2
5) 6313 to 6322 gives 0.2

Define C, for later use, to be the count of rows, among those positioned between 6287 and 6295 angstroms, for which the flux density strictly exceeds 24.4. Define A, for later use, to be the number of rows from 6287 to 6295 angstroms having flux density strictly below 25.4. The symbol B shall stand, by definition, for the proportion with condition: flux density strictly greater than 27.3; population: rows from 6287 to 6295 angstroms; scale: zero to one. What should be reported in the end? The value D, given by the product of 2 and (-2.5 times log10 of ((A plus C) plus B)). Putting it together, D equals -4.0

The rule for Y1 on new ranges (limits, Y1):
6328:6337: 27.3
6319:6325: 28.9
